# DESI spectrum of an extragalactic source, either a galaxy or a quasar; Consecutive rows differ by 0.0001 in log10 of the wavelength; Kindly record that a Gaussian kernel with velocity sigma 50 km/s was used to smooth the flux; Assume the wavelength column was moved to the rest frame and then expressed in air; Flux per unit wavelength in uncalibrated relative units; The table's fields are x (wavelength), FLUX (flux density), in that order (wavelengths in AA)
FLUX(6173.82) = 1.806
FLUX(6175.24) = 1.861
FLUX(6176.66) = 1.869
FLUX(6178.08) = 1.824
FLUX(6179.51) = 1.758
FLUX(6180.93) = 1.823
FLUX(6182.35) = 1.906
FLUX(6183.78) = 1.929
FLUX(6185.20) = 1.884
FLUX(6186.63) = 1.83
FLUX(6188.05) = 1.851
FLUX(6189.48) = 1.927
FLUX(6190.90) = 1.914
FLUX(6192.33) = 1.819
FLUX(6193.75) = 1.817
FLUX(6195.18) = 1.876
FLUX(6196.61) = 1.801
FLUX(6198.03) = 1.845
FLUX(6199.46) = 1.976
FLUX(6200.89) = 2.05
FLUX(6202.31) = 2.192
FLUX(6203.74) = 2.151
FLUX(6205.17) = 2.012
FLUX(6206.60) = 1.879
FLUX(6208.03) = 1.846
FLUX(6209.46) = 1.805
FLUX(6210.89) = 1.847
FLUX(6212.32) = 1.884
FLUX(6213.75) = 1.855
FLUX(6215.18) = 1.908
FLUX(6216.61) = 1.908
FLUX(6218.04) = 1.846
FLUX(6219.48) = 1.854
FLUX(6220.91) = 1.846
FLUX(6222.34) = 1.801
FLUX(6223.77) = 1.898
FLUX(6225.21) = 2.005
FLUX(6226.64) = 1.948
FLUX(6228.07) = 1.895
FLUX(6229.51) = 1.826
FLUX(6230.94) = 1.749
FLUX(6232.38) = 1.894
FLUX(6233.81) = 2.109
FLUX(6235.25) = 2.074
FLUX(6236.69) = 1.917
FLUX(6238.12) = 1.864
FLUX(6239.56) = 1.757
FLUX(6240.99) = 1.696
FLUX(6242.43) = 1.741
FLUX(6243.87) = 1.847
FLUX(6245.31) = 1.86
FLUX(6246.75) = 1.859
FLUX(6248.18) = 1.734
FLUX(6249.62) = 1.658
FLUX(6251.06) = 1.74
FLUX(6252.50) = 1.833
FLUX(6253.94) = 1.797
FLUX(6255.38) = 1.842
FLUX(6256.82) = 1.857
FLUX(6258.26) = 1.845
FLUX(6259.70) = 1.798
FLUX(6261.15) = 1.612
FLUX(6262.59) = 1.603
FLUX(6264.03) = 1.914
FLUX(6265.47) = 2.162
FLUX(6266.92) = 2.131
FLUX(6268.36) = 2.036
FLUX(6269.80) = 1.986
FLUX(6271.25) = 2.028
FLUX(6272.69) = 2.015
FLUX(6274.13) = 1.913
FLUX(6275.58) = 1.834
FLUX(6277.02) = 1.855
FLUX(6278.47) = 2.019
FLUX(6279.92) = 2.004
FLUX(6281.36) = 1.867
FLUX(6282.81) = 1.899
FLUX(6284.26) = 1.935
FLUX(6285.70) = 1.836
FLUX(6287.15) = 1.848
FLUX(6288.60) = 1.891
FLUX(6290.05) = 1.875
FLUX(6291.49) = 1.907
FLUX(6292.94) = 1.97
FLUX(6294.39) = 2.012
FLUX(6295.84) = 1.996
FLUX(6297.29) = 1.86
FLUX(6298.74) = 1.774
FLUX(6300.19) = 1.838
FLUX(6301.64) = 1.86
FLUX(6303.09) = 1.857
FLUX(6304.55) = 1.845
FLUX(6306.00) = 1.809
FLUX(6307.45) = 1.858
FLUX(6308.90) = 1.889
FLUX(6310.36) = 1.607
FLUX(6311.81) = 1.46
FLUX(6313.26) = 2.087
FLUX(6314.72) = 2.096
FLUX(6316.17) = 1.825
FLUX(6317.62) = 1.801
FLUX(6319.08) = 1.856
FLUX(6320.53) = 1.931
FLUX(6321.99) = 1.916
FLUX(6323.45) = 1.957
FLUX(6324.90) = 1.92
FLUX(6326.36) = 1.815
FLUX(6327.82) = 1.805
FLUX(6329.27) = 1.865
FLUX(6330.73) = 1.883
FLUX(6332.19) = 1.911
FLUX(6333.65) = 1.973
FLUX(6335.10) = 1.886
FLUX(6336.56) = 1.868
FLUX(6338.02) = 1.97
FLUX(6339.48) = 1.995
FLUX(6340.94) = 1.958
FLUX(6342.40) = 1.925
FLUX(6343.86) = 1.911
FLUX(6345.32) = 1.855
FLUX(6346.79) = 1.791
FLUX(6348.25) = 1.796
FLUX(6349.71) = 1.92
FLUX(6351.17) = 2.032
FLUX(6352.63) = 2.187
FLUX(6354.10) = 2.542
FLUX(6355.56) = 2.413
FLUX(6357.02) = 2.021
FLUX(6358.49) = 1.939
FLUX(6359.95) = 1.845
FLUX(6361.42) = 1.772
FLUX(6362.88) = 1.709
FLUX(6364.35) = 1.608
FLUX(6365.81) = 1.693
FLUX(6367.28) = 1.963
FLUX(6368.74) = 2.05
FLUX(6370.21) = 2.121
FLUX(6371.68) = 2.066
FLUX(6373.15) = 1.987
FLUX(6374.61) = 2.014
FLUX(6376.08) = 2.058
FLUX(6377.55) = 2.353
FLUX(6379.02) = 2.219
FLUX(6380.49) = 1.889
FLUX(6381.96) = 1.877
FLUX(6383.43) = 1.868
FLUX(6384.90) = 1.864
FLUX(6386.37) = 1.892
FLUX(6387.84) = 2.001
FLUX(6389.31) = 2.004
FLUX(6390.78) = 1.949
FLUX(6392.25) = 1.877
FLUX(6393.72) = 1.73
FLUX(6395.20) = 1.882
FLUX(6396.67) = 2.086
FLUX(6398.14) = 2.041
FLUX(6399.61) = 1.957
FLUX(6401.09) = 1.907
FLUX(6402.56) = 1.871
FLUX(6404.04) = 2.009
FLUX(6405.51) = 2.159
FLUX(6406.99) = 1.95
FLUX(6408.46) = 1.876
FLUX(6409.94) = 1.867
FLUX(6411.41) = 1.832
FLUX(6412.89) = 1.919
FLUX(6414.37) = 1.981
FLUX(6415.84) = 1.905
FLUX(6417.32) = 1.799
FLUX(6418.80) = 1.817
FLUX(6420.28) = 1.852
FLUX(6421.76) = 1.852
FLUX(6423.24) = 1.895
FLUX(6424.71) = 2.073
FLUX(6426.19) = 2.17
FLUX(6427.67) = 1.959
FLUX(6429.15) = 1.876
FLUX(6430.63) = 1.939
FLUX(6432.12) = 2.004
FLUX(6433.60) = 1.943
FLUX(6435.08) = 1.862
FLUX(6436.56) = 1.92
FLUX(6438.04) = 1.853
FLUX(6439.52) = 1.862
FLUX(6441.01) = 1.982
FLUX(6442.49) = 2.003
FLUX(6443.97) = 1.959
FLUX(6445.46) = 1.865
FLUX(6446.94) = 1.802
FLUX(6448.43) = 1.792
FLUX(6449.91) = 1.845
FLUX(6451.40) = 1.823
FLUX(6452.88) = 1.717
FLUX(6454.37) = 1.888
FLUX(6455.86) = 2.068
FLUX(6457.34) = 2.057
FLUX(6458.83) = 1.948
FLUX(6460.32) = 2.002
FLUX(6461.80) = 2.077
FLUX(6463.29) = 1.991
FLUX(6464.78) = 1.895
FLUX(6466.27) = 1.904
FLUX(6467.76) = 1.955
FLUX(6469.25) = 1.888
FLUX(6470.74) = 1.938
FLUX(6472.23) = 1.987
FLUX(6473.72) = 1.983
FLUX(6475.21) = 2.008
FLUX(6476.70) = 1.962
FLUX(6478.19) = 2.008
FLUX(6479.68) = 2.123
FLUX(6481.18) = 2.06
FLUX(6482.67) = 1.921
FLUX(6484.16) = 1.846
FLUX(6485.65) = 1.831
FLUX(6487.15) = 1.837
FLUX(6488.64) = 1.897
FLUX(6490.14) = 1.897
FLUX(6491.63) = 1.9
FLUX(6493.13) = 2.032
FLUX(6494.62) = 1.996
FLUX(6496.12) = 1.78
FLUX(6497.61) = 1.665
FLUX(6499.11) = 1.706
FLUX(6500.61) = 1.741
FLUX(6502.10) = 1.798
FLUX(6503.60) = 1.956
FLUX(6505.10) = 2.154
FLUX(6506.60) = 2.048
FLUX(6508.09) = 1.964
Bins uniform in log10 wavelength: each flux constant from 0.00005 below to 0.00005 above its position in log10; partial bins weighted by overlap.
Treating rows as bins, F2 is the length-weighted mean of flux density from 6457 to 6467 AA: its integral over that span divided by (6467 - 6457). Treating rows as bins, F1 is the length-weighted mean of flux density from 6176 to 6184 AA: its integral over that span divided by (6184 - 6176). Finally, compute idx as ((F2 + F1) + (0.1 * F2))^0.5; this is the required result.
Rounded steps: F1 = 1.85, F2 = 1.98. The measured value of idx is 2.005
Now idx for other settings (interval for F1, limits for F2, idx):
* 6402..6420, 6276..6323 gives 1.995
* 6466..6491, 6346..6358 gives 2.058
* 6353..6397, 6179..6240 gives 2.016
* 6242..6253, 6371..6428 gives 1.984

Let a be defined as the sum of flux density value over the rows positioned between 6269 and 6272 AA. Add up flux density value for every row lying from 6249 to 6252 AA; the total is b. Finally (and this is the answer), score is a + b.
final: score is 7.41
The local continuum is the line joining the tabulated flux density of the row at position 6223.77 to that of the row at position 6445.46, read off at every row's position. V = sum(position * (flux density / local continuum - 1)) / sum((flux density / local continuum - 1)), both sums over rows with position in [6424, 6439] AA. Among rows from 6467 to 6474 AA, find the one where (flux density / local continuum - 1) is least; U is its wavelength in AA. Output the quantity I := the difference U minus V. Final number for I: 41.0 AA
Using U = 6469.25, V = 6428.3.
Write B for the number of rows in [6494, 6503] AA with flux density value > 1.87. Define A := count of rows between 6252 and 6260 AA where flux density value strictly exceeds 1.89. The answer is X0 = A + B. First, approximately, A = 0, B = 1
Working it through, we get 1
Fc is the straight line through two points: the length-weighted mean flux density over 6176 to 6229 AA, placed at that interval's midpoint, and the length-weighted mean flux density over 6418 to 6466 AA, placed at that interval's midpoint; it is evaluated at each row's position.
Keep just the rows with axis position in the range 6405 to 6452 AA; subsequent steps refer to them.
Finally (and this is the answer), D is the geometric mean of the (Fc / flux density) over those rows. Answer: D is 1.01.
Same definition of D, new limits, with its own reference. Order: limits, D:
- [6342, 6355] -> 0.96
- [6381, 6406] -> 0.99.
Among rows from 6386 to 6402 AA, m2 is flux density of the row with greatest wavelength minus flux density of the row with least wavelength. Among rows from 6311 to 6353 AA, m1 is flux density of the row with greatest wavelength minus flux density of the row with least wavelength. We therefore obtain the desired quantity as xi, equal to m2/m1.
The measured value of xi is 0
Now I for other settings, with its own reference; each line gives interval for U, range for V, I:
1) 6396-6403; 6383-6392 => 13.4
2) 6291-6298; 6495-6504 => -200.6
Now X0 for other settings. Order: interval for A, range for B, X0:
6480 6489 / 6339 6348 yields 7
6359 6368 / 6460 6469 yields 7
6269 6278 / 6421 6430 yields 9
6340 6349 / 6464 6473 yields 9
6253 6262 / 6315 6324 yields 3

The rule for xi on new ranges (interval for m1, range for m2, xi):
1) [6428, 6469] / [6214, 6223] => -1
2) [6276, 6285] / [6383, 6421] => 0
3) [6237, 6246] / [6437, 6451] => 2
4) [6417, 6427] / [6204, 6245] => 0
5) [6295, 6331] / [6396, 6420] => 2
